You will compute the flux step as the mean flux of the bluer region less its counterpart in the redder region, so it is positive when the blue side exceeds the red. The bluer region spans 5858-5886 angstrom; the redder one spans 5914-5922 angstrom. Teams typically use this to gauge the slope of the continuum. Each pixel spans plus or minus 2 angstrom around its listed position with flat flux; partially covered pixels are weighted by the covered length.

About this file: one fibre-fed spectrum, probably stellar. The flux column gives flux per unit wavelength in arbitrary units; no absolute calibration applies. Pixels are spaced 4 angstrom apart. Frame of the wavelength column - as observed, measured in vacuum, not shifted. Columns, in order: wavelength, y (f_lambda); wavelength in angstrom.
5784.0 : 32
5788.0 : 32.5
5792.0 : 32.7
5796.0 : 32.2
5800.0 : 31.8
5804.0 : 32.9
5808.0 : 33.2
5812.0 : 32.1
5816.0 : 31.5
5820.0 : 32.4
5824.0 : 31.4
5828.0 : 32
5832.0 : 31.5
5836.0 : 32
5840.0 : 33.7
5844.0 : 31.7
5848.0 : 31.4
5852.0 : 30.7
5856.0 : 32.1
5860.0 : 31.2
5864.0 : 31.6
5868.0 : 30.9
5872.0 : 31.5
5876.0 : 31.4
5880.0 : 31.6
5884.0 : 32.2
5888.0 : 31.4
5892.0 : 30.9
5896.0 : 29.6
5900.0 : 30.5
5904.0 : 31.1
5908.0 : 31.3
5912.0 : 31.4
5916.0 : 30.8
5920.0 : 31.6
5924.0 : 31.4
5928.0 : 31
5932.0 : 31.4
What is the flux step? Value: 0.3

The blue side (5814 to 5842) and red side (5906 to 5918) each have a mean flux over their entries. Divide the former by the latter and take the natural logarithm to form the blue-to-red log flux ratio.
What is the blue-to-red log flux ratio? 0.029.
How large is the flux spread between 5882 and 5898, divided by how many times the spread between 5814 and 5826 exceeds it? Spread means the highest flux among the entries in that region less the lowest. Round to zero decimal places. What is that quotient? 7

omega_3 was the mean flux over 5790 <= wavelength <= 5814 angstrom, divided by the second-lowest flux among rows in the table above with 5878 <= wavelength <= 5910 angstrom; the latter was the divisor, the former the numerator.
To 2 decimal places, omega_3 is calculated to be 1.07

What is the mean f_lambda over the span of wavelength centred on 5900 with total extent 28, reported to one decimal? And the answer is 30.9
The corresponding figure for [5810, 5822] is 32.0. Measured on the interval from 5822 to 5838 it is 31.7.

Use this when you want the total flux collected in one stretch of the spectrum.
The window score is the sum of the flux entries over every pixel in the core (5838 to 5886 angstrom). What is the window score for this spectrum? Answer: 380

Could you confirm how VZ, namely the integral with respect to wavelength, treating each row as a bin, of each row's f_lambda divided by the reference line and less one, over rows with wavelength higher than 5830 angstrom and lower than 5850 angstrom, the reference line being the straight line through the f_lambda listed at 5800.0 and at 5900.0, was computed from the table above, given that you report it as 0.50 angstrom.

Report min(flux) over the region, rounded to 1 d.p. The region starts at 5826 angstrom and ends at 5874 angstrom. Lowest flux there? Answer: 30.7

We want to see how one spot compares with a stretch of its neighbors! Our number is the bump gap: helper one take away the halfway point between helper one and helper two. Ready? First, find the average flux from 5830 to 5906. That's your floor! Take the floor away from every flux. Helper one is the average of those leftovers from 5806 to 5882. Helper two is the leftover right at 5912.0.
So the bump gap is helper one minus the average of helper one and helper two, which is 0.19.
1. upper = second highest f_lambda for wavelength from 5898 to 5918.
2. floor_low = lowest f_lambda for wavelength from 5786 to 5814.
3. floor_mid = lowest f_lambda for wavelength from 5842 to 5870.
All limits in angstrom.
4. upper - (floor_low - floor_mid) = 30.2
